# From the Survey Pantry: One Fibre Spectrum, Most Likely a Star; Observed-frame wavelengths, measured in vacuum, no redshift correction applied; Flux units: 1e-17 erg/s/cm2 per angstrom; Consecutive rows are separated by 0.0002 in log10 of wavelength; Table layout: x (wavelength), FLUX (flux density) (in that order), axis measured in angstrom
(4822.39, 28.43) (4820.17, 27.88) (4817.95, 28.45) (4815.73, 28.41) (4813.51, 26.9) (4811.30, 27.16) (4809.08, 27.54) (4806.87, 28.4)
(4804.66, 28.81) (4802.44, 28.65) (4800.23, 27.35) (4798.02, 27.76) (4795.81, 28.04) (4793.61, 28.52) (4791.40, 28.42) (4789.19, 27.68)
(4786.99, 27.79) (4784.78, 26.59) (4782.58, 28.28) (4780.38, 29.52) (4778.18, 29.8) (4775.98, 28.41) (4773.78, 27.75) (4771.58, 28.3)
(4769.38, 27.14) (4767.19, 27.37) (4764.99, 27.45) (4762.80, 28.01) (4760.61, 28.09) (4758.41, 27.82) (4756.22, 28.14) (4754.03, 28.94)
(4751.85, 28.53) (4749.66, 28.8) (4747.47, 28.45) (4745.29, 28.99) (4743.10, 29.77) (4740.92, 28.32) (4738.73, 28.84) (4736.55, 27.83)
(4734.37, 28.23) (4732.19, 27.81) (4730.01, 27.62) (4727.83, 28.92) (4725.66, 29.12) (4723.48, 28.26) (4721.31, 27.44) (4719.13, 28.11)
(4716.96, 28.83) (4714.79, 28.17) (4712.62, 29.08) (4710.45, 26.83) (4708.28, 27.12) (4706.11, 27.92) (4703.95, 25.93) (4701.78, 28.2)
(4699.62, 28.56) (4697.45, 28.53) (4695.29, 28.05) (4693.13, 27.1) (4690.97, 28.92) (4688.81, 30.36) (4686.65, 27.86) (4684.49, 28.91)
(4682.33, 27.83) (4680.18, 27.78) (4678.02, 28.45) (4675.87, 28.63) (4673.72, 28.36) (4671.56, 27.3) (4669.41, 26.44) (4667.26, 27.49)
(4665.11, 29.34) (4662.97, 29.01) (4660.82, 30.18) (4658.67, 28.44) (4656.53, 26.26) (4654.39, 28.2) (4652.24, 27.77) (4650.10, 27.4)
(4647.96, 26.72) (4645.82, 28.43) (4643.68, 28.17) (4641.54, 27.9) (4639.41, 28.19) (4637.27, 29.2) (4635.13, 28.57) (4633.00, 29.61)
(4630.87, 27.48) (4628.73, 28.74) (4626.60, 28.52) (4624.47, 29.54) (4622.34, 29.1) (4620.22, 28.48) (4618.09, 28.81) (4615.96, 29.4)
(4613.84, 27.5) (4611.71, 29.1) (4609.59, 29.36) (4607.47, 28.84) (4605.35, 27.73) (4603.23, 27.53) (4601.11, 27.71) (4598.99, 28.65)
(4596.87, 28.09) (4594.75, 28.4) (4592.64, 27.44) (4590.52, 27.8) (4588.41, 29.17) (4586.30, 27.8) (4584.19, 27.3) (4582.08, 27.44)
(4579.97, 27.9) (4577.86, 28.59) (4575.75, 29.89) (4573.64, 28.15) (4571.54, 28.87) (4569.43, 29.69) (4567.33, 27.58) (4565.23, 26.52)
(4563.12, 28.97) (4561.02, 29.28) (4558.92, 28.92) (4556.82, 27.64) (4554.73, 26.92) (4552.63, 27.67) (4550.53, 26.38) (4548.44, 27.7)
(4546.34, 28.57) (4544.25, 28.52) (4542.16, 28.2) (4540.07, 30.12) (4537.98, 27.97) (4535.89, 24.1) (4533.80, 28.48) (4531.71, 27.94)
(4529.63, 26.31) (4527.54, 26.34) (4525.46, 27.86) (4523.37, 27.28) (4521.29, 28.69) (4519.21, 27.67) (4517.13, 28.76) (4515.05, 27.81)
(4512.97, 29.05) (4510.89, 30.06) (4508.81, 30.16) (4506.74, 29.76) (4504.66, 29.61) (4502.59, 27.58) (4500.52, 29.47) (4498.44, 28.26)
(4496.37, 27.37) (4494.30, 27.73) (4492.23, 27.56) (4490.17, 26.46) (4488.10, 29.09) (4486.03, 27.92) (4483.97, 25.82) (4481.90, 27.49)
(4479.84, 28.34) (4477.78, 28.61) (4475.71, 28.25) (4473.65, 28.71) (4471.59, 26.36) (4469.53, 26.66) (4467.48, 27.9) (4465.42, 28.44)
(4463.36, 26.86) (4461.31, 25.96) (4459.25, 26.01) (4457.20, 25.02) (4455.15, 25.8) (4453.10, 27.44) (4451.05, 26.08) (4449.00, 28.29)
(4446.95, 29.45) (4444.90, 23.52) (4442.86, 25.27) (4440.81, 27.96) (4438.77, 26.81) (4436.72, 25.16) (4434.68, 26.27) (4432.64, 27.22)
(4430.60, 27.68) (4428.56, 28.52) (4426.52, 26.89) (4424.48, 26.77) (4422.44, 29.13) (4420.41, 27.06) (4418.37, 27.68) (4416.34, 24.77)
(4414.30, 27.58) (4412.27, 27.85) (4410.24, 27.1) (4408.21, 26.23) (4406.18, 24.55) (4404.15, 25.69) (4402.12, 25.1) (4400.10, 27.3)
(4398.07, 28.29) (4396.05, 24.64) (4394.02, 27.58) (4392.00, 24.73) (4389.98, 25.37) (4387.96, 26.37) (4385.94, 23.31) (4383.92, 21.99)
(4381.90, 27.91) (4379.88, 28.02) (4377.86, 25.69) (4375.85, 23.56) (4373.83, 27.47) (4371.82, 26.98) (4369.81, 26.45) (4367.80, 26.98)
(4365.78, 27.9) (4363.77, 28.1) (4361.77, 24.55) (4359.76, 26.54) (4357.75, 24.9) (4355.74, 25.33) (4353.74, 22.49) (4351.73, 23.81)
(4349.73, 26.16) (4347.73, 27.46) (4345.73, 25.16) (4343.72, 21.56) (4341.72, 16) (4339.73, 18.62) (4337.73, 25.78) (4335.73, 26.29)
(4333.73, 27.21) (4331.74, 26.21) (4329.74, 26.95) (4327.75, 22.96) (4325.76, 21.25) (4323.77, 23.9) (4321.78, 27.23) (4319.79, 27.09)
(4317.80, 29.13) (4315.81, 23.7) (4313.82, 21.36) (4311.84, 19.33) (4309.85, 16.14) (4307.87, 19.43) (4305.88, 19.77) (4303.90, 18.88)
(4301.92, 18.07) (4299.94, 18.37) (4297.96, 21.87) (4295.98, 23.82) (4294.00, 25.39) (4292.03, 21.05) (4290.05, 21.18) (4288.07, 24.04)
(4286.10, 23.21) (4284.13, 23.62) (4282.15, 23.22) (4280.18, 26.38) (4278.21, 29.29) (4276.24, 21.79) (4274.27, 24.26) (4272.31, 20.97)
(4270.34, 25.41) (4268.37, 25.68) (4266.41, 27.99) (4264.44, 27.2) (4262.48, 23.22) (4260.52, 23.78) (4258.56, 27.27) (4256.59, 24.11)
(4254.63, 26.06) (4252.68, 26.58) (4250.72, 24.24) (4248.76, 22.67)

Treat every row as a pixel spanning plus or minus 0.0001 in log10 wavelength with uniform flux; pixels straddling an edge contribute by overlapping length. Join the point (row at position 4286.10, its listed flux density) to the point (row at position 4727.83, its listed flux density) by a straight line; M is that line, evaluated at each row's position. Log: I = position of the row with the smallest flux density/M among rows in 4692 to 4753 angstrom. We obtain 4703.95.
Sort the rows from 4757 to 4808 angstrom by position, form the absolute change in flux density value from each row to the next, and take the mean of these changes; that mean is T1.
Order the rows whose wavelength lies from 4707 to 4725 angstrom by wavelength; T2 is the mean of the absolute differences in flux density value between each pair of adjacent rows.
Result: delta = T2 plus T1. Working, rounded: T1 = 0.6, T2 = 0.9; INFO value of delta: 1.5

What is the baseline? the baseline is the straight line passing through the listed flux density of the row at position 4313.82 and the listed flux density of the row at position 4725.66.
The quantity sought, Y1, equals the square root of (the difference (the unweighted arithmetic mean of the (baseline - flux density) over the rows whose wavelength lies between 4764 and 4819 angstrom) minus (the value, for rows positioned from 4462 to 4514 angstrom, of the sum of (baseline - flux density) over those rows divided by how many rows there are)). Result 2.4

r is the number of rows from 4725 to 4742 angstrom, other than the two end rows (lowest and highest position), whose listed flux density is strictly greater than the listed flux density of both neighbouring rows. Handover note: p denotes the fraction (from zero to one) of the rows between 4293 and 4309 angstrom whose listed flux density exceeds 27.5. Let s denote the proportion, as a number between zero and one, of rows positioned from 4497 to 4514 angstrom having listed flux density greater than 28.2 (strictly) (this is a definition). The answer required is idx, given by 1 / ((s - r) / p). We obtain 0.00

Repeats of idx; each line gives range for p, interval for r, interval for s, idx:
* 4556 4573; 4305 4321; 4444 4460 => -1.17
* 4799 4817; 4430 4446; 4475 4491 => -1.25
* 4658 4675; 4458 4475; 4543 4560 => -1.00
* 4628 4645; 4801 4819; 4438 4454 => -1.17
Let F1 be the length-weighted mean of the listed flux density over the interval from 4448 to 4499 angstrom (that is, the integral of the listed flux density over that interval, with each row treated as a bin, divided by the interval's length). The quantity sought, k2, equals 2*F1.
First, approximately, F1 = 27.3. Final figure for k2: 54.6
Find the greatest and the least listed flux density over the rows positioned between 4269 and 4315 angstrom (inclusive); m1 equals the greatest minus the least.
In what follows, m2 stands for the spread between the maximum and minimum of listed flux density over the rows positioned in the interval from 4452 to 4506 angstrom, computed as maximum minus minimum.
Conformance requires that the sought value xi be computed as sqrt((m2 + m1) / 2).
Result 3.0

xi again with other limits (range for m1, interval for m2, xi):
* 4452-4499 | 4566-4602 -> 1.8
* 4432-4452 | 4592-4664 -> 2.2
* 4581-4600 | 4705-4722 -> 1.4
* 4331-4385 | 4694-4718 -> 2.8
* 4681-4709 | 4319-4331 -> 2.3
